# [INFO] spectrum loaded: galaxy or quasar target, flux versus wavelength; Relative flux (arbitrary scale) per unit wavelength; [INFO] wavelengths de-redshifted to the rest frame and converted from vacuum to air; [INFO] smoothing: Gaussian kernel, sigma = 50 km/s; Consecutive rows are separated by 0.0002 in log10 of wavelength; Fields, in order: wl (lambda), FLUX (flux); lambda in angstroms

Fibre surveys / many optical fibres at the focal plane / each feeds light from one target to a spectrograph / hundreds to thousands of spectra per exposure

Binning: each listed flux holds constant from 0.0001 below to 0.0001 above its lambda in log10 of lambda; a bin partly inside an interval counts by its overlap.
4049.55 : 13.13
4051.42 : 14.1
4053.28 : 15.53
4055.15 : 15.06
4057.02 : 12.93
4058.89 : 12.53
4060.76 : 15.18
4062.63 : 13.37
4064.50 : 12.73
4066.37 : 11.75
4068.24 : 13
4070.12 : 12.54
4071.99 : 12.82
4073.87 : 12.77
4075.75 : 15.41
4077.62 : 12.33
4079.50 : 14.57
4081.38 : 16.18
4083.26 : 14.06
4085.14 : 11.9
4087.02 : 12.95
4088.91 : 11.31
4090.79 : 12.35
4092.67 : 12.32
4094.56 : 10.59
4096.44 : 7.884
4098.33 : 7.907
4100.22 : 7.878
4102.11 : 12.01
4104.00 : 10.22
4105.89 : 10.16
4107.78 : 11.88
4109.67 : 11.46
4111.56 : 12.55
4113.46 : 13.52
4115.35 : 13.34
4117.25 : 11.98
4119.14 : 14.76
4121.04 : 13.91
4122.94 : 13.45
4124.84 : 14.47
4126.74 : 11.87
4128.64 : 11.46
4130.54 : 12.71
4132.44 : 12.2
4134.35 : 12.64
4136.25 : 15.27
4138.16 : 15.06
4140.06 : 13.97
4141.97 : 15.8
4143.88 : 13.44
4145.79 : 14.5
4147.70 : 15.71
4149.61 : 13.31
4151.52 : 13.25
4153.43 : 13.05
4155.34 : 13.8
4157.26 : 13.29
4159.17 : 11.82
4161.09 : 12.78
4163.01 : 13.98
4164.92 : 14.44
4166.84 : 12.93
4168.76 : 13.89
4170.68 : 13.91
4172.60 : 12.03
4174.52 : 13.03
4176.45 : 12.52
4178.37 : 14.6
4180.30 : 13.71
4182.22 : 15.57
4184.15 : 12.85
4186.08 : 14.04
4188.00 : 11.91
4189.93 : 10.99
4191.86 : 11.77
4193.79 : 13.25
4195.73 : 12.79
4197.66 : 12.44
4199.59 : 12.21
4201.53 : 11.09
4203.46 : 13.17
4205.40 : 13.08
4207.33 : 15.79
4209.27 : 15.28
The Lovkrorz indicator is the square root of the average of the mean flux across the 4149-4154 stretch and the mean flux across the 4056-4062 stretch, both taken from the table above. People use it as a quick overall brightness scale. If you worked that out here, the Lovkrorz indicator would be 3.66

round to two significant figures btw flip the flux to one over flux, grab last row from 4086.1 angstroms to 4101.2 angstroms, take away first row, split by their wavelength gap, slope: 0.0038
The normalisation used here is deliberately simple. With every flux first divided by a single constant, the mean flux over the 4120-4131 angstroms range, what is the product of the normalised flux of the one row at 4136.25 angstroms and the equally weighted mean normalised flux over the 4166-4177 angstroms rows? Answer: 1.18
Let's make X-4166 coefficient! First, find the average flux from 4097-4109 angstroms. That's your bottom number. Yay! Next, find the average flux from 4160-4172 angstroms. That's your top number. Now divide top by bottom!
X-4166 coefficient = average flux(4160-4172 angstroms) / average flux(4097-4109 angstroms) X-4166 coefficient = 1.36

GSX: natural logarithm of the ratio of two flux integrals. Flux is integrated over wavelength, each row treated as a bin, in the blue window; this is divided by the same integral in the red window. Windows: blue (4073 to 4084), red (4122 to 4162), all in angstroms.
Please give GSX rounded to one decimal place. -1.2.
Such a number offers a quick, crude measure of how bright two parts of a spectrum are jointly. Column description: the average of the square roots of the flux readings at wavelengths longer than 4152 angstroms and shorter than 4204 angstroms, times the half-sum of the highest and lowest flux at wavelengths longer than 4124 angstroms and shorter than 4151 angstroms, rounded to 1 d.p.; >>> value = 49.2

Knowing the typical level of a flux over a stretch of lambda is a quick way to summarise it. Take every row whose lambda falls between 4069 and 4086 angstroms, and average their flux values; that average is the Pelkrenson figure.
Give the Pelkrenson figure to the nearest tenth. 13.6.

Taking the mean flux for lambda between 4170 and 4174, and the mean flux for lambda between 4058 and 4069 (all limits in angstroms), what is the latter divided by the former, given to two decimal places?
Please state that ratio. 1.01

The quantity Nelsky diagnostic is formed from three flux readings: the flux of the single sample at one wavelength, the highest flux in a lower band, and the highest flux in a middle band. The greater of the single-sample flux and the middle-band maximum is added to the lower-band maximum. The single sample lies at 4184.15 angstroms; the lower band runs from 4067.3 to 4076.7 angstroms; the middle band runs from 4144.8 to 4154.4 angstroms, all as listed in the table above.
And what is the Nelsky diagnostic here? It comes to 31.1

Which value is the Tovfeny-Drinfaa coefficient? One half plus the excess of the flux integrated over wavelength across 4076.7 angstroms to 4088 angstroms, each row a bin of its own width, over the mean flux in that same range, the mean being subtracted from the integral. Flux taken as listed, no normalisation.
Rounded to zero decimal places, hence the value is 141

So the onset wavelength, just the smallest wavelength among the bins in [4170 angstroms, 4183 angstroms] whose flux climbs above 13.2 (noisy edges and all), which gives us 4170.68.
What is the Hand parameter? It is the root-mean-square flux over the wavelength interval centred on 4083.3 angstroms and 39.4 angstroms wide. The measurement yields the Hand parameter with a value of 12.3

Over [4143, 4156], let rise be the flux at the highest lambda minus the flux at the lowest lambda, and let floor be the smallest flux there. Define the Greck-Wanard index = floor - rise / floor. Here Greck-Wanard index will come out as 13.0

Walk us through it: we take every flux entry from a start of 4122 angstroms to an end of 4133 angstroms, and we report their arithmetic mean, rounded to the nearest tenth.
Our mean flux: 12.7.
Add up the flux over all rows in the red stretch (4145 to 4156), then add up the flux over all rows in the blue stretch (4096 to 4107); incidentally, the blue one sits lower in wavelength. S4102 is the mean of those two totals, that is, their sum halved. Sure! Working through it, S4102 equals 70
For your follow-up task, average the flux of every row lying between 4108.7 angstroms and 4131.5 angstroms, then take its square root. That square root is 3.60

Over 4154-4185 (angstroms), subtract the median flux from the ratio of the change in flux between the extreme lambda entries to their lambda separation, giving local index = -13.5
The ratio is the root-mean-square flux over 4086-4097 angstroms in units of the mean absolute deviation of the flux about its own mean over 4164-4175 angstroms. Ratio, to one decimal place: 16.0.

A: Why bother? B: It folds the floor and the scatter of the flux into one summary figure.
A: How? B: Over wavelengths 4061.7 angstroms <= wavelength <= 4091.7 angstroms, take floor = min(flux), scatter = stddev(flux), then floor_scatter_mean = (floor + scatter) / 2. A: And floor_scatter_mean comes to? 6.3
